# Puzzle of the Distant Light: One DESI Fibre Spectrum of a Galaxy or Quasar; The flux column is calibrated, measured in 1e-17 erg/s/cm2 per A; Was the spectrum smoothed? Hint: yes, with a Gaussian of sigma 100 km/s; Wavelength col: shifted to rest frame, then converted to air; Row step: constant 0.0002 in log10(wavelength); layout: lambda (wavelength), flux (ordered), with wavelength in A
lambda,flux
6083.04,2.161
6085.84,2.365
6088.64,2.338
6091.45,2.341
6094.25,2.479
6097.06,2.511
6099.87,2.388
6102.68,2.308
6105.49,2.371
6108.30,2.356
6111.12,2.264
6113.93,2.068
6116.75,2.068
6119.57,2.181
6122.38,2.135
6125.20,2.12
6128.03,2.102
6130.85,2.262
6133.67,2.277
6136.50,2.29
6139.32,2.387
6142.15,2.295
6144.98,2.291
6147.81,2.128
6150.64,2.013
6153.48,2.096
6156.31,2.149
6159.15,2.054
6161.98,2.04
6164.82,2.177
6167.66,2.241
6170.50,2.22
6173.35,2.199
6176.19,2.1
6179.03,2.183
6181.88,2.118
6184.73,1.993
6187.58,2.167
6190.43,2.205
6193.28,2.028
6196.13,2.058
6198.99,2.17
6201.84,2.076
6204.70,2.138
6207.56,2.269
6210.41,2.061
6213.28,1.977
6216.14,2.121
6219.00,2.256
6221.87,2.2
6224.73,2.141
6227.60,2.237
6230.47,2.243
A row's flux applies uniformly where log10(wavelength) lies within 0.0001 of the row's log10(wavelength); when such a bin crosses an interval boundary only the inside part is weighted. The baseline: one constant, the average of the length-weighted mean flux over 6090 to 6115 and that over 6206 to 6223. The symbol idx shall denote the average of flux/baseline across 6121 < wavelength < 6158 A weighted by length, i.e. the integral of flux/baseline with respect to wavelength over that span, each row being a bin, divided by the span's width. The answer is 0.98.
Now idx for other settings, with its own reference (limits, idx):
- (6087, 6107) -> 1.06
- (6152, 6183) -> 0.95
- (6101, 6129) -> 0.98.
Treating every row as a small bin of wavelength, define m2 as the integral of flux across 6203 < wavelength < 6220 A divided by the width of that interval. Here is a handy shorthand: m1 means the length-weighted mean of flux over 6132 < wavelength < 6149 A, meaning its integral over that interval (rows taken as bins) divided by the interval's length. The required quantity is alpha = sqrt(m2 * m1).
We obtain 2.21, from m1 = 2.28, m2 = 2.13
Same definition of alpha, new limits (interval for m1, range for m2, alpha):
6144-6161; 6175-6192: 2.12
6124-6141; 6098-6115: 2.27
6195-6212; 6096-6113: 2.24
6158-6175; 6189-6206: 2.13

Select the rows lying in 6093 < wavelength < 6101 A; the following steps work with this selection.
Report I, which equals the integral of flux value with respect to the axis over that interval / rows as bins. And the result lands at 19.7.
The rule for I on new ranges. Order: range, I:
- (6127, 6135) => 17.8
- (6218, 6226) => 17.6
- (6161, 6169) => 17.3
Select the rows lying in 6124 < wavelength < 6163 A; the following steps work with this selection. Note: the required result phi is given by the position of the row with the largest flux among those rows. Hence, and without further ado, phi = 6139.32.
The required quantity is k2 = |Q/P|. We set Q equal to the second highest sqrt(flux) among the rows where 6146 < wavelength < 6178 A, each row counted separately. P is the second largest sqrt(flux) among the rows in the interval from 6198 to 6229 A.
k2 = 0.99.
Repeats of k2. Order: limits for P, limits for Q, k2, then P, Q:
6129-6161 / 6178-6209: 0.98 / 1.51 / 1.48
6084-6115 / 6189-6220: 0.95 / 1.57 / 1.50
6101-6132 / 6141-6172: 0.99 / 1.53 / 1.51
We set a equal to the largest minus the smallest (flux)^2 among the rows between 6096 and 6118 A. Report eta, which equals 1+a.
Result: 3.0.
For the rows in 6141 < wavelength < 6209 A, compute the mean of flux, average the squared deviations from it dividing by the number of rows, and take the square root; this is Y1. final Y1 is 0.09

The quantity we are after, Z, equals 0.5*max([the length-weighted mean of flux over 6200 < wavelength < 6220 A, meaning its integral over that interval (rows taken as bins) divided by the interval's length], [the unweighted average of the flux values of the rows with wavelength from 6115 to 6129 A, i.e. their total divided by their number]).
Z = 1.06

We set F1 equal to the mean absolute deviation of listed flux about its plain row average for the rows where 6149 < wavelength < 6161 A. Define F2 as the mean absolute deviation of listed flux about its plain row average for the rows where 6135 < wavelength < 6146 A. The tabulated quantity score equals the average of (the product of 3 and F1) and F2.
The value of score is 0.08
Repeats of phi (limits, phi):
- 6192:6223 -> 6207.56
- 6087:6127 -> 6097.06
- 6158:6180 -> 6167.66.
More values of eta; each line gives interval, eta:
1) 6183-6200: 1.9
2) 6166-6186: 2.1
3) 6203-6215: 2.2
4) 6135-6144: 1.5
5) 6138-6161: 2.6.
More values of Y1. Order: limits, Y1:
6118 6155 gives 0.10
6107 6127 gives 0.10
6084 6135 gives 0.13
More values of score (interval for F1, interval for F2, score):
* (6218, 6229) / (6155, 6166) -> 0.09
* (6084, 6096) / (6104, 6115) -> 0.12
